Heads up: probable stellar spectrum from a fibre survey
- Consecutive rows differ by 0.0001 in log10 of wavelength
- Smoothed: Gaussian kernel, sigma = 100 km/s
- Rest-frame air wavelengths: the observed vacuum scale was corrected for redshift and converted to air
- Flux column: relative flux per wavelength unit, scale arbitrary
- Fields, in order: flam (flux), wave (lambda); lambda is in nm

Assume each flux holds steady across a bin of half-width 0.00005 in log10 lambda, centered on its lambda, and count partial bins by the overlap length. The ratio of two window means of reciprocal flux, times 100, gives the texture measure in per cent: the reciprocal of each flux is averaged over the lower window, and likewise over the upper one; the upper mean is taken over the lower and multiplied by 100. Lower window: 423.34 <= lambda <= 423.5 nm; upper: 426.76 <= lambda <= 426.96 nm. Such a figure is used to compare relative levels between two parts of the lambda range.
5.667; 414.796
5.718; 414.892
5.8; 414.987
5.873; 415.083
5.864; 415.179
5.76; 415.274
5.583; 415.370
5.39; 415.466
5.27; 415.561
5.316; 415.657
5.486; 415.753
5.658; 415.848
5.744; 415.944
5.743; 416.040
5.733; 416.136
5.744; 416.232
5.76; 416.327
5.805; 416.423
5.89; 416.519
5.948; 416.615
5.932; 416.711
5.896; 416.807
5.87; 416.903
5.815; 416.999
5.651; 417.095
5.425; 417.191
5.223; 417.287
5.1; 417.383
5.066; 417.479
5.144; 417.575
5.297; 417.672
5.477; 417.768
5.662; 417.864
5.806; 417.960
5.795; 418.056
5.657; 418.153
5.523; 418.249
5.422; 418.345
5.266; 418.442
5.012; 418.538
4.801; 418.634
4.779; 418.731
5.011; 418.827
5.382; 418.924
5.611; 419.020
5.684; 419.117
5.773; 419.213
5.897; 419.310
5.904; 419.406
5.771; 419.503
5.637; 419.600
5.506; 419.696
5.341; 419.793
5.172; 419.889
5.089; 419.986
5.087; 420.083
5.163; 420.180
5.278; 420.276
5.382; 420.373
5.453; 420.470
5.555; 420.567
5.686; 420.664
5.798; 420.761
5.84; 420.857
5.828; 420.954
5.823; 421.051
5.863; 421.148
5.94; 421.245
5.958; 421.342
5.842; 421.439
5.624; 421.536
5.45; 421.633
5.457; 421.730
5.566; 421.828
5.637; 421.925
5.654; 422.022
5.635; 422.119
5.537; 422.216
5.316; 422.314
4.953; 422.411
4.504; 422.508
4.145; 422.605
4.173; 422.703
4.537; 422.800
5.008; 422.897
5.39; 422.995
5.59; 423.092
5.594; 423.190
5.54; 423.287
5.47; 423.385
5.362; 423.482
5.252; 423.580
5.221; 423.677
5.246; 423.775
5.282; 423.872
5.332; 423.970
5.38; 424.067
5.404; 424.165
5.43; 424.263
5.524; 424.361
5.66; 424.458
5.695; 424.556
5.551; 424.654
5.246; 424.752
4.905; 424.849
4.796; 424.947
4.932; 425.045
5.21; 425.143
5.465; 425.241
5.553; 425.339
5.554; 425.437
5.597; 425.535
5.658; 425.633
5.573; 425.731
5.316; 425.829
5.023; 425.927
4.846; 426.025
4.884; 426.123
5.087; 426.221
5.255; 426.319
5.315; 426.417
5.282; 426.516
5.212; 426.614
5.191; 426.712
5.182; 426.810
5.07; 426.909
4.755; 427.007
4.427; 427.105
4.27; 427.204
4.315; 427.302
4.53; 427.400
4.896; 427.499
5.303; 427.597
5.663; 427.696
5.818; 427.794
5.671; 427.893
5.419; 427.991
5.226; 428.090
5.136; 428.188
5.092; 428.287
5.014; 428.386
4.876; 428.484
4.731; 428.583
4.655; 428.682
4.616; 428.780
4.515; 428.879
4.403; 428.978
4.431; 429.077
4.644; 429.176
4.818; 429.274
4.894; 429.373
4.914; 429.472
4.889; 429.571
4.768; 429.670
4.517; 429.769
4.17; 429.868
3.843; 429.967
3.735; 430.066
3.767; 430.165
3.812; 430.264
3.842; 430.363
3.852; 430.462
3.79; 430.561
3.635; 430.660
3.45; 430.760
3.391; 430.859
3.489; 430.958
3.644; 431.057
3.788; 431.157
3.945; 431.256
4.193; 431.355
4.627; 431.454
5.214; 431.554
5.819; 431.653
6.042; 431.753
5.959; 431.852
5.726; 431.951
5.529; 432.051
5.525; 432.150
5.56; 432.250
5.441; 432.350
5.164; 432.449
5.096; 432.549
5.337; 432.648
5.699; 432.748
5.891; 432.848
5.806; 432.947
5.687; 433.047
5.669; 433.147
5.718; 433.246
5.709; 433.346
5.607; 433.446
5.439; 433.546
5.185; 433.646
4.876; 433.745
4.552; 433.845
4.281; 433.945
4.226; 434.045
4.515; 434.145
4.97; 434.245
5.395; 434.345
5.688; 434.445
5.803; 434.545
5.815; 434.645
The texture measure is 106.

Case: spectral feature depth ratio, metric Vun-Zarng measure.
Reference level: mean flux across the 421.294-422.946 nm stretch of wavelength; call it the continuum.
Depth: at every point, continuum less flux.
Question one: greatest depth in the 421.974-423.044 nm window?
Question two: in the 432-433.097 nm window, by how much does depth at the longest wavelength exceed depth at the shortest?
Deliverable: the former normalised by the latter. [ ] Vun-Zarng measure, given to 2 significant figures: -6.9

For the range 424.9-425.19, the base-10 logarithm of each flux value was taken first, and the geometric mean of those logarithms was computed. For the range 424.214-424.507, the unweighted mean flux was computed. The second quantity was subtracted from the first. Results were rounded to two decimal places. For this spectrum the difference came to -4.84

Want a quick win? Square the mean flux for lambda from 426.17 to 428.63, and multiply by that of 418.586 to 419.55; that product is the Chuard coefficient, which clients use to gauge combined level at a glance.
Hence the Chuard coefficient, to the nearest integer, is 140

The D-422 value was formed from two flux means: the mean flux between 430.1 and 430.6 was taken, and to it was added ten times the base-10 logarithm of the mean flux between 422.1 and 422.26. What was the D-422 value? 11.3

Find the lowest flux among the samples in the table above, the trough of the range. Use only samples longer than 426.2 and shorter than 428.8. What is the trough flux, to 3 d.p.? 4.270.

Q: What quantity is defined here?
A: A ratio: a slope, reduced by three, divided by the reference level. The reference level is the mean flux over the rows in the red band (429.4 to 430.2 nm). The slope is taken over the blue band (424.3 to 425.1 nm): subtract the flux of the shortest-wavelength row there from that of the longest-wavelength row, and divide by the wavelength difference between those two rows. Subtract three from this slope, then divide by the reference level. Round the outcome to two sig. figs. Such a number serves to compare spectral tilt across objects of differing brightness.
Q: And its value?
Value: -0.89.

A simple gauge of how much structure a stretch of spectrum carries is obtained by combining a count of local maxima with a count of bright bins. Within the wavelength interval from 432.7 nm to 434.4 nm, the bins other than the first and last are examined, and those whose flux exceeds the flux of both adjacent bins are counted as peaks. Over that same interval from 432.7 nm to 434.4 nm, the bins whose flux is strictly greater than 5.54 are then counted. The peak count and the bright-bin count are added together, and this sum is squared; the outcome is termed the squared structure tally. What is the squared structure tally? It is 100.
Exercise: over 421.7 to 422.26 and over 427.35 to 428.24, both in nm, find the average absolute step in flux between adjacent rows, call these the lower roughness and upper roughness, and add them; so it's 0.31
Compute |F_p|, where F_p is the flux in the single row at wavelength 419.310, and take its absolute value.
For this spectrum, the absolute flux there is 5.9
